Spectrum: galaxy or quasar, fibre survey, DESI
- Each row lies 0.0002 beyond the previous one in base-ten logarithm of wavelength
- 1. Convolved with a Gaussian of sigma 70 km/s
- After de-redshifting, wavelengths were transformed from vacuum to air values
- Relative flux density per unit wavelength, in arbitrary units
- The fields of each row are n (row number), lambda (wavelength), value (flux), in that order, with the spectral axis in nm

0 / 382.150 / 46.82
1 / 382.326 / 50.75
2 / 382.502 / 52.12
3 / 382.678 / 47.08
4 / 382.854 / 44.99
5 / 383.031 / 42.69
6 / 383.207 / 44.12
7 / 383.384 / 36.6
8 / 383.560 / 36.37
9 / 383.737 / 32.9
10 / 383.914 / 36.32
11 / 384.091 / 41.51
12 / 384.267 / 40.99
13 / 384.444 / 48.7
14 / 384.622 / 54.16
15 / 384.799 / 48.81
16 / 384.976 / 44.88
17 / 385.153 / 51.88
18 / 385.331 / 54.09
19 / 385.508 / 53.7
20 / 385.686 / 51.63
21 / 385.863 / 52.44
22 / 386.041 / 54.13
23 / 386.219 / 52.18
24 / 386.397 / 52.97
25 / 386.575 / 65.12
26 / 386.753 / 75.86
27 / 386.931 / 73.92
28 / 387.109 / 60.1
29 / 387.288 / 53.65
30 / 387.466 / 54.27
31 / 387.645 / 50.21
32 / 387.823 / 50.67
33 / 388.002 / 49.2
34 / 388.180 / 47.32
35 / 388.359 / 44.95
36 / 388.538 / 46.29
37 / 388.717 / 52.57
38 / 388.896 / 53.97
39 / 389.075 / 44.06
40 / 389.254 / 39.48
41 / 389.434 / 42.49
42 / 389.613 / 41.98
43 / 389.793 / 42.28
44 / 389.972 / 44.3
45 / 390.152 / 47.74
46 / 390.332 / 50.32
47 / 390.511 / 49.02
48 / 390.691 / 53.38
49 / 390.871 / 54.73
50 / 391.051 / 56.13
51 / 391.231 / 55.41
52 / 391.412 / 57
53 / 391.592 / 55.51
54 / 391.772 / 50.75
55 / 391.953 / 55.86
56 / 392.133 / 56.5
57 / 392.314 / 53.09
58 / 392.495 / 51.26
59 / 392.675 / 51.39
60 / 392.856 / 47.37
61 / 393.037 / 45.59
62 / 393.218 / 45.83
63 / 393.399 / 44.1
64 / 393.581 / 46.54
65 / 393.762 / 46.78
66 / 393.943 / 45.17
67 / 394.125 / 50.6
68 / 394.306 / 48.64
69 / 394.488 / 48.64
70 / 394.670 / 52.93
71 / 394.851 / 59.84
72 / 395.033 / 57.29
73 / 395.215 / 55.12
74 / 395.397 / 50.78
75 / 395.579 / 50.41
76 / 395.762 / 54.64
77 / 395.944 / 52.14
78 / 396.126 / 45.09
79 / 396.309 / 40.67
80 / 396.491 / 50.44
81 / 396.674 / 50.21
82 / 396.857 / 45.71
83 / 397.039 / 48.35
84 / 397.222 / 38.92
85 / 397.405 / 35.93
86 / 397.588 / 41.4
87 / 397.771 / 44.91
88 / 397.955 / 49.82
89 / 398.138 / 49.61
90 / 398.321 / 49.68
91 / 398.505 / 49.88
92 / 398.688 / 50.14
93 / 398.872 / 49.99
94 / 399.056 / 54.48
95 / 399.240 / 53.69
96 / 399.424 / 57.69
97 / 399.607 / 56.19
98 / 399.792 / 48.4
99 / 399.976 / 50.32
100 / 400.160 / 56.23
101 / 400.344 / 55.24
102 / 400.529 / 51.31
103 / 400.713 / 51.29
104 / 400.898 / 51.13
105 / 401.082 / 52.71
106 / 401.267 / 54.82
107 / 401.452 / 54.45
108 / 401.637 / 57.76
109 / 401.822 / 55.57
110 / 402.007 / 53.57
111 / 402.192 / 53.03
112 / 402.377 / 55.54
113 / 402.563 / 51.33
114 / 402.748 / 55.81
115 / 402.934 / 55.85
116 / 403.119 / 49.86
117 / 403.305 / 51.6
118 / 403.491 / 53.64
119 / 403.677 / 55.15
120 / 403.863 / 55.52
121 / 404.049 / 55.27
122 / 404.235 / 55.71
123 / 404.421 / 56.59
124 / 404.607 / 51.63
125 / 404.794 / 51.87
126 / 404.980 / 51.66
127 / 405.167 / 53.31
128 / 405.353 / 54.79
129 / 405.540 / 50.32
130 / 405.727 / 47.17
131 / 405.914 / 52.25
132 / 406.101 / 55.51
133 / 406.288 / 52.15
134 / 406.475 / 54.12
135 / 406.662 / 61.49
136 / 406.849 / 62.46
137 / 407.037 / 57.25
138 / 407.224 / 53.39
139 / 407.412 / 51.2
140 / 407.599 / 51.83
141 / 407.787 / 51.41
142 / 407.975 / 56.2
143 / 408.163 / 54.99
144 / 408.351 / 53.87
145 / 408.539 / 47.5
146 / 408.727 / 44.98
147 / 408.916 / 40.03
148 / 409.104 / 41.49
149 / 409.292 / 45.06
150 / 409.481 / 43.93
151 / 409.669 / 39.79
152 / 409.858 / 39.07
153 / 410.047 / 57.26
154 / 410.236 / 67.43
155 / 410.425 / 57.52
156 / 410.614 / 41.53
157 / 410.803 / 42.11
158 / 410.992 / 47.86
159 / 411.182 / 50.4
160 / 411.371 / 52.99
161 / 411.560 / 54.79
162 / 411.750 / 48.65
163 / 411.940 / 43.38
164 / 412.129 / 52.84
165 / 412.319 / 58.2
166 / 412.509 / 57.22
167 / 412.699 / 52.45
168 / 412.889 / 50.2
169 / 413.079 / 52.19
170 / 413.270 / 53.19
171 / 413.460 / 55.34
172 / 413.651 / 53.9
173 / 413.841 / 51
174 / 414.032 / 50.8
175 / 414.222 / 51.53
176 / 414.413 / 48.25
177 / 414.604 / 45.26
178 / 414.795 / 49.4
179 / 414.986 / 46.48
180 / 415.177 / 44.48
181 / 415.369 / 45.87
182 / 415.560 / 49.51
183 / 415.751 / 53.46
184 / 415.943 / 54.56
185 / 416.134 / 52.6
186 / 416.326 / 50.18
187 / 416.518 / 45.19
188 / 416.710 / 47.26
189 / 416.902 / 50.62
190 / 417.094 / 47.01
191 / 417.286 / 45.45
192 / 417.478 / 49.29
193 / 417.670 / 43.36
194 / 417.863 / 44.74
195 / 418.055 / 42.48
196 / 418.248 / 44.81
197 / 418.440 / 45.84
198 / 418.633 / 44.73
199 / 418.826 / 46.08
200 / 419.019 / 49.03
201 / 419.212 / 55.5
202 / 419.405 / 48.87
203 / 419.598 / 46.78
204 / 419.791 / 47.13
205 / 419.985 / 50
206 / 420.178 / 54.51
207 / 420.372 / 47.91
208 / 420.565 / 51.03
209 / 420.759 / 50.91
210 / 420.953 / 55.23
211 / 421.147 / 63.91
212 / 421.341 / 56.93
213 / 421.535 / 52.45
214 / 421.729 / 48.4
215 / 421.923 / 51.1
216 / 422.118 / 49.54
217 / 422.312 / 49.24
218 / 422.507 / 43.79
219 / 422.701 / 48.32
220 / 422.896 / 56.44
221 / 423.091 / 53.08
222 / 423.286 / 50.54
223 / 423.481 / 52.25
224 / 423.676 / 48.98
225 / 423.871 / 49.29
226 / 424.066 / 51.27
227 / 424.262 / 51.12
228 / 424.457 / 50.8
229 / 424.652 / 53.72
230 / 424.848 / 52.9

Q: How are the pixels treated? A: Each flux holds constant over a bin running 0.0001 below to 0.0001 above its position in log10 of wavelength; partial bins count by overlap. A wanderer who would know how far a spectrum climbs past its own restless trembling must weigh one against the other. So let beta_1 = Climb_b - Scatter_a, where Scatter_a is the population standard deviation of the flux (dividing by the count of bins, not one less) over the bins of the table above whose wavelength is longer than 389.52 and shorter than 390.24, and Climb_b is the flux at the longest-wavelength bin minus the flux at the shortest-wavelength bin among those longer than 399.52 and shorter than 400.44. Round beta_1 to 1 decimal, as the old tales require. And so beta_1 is -3.2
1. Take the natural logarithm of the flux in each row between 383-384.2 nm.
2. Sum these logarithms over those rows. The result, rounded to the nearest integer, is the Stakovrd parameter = 26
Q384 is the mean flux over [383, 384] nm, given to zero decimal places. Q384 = 38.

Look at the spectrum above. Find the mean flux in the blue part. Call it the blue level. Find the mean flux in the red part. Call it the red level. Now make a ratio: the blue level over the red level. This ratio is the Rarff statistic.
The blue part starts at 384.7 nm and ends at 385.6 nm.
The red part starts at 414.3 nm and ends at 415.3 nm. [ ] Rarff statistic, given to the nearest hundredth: 1.08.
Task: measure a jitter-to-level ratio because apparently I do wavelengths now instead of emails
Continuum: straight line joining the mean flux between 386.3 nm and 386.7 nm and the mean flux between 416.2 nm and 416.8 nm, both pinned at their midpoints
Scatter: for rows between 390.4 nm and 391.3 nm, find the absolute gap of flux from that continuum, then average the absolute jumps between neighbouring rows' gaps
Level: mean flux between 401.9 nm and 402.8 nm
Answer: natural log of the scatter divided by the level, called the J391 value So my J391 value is -3.3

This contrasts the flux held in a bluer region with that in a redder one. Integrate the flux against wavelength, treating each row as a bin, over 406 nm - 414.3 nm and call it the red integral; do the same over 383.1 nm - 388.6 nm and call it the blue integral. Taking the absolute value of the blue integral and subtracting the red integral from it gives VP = -150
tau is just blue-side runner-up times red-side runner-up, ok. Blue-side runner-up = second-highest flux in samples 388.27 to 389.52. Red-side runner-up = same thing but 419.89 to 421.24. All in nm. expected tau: 2903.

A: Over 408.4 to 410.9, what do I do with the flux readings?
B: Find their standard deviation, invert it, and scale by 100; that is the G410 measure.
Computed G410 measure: 12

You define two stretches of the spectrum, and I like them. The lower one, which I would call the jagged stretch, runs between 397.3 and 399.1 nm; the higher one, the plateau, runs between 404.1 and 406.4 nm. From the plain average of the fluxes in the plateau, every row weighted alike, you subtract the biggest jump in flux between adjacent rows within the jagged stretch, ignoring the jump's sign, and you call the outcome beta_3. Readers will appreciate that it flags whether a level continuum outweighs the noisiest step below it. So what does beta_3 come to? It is 47.3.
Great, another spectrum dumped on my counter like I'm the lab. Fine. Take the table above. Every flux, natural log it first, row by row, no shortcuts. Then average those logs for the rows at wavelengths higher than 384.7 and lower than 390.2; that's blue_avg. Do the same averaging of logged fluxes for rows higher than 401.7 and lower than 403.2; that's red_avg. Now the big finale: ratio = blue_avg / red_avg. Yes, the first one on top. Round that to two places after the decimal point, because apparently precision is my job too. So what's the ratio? 0.99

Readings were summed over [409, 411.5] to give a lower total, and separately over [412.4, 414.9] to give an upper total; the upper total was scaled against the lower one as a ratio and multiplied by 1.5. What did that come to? 1.61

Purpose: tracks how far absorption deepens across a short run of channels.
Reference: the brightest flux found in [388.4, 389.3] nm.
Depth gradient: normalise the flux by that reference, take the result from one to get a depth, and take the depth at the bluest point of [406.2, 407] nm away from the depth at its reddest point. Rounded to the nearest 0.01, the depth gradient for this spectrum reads -0.19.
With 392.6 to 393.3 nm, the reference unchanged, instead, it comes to 0.10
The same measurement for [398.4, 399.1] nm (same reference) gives -0.09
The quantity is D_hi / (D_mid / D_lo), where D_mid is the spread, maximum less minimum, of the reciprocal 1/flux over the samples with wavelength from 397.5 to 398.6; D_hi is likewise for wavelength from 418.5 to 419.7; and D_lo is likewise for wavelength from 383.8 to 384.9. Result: 0.010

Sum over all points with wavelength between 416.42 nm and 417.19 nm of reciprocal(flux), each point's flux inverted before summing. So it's 0.0843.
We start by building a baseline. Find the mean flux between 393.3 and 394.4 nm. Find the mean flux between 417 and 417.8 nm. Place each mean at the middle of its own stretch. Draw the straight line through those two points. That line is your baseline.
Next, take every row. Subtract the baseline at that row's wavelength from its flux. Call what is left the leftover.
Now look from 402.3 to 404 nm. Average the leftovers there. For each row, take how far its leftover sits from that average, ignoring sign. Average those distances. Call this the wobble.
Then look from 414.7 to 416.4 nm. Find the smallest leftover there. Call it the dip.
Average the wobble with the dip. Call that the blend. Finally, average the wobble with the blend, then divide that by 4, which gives 0.25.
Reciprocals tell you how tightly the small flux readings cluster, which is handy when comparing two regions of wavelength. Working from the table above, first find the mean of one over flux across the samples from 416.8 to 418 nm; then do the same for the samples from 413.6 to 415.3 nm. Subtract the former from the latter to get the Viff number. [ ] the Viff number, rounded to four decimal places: -0.0010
